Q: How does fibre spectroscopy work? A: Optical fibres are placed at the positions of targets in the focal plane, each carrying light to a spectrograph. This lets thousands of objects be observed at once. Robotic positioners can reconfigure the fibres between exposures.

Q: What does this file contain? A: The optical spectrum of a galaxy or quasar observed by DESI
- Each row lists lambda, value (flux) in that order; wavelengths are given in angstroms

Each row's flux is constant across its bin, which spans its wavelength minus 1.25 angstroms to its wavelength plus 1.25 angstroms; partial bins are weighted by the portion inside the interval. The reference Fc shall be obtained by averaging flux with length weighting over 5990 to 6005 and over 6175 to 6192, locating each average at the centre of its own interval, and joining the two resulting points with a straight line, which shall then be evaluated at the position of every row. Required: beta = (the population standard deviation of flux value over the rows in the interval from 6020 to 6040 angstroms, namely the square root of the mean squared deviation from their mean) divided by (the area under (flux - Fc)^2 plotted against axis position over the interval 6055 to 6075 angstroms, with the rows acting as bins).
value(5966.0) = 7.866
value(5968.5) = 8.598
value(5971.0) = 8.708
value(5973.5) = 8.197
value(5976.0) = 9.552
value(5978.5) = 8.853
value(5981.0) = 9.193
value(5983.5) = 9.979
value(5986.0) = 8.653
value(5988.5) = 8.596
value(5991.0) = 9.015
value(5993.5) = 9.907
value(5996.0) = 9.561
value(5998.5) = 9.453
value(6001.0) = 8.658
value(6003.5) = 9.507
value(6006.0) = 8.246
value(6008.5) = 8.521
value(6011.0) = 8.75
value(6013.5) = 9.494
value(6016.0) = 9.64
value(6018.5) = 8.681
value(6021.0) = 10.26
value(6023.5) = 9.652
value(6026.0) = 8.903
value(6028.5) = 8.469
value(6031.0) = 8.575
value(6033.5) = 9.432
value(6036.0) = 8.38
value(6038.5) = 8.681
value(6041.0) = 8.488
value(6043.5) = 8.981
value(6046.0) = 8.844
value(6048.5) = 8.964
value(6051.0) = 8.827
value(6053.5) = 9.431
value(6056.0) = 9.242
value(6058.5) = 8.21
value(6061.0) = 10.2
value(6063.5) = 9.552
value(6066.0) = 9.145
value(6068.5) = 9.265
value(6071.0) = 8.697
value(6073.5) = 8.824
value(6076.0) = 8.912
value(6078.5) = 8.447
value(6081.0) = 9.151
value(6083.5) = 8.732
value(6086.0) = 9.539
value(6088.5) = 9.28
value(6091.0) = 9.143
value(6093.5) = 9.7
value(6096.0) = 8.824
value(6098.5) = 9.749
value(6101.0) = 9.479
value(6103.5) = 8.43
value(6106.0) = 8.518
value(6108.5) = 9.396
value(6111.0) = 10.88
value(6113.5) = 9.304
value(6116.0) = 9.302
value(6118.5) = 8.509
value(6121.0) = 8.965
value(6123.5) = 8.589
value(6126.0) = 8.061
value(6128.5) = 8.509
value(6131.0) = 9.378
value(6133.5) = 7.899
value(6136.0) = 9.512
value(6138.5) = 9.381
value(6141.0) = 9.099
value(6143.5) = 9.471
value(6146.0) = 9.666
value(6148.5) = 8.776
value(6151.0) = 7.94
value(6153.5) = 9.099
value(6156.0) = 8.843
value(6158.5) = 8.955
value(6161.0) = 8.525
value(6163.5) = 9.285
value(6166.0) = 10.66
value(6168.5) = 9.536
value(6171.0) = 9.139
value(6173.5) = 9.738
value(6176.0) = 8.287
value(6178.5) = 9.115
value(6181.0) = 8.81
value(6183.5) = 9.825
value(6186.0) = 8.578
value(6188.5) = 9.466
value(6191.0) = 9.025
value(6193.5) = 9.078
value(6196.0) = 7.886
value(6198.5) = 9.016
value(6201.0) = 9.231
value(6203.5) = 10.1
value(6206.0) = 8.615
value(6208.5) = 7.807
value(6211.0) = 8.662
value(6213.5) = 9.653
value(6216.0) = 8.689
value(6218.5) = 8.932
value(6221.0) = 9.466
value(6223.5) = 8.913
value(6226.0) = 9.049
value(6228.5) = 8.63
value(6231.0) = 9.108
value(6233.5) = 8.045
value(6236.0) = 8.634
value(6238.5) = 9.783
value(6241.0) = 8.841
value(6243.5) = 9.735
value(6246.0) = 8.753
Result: 0.099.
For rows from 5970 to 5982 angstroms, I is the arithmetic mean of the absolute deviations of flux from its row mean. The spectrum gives 0.378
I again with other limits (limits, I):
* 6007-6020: 0.440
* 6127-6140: 0.585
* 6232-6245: 0.601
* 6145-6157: 0.414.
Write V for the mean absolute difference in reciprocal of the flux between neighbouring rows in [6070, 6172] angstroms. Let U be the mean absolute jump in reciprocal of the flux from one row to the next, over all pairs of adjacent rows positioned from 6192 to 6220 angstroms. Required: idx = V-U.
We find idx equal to -0.0035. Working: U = 0.011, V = 0.0077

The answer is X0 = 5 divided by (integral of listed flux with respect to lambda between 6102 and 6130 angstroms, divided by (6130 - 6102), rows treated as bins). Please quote 0.558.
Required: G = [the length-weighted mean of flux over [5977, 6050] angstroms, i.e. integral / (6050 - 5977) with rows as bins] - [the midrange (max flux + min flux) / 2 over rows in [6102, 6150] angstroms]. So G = -0.34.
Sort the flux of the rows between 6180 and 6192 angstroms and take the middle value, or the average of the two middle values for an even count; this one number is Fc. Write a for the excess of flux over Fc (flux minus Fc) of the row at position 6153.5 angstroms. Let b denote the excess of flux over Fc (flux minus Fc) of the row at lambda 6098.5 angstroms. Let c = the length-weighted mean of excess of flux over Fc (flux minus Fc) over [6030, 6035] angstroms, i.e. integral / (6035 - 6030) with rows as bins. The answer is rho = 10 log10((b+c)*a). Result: -13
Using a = 0.1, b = 0.72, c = 0.0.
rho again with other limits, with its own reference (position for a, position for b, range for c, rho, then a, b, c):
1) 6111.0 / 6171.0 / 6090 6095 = 0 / 1.9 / 0.11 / 0.4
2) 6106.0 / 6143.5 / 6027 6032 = -17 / -0.5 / 0.45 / -0.5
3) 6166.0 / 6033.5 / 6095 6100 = 1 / 1.6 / 0.41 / 0.3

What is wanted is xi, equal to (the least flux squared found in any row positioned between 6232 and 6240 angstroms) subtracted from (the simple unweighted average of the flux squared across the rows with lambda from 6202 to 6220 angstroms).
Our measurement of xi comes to 15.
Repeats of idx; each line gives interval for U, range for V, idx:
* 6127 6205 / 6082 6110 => -0.0023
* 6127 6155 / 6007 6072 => -0.0033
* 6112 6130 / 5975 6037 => 0.0019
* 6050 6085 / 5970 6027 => 0.0012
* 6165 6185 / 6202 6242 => -0.0001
